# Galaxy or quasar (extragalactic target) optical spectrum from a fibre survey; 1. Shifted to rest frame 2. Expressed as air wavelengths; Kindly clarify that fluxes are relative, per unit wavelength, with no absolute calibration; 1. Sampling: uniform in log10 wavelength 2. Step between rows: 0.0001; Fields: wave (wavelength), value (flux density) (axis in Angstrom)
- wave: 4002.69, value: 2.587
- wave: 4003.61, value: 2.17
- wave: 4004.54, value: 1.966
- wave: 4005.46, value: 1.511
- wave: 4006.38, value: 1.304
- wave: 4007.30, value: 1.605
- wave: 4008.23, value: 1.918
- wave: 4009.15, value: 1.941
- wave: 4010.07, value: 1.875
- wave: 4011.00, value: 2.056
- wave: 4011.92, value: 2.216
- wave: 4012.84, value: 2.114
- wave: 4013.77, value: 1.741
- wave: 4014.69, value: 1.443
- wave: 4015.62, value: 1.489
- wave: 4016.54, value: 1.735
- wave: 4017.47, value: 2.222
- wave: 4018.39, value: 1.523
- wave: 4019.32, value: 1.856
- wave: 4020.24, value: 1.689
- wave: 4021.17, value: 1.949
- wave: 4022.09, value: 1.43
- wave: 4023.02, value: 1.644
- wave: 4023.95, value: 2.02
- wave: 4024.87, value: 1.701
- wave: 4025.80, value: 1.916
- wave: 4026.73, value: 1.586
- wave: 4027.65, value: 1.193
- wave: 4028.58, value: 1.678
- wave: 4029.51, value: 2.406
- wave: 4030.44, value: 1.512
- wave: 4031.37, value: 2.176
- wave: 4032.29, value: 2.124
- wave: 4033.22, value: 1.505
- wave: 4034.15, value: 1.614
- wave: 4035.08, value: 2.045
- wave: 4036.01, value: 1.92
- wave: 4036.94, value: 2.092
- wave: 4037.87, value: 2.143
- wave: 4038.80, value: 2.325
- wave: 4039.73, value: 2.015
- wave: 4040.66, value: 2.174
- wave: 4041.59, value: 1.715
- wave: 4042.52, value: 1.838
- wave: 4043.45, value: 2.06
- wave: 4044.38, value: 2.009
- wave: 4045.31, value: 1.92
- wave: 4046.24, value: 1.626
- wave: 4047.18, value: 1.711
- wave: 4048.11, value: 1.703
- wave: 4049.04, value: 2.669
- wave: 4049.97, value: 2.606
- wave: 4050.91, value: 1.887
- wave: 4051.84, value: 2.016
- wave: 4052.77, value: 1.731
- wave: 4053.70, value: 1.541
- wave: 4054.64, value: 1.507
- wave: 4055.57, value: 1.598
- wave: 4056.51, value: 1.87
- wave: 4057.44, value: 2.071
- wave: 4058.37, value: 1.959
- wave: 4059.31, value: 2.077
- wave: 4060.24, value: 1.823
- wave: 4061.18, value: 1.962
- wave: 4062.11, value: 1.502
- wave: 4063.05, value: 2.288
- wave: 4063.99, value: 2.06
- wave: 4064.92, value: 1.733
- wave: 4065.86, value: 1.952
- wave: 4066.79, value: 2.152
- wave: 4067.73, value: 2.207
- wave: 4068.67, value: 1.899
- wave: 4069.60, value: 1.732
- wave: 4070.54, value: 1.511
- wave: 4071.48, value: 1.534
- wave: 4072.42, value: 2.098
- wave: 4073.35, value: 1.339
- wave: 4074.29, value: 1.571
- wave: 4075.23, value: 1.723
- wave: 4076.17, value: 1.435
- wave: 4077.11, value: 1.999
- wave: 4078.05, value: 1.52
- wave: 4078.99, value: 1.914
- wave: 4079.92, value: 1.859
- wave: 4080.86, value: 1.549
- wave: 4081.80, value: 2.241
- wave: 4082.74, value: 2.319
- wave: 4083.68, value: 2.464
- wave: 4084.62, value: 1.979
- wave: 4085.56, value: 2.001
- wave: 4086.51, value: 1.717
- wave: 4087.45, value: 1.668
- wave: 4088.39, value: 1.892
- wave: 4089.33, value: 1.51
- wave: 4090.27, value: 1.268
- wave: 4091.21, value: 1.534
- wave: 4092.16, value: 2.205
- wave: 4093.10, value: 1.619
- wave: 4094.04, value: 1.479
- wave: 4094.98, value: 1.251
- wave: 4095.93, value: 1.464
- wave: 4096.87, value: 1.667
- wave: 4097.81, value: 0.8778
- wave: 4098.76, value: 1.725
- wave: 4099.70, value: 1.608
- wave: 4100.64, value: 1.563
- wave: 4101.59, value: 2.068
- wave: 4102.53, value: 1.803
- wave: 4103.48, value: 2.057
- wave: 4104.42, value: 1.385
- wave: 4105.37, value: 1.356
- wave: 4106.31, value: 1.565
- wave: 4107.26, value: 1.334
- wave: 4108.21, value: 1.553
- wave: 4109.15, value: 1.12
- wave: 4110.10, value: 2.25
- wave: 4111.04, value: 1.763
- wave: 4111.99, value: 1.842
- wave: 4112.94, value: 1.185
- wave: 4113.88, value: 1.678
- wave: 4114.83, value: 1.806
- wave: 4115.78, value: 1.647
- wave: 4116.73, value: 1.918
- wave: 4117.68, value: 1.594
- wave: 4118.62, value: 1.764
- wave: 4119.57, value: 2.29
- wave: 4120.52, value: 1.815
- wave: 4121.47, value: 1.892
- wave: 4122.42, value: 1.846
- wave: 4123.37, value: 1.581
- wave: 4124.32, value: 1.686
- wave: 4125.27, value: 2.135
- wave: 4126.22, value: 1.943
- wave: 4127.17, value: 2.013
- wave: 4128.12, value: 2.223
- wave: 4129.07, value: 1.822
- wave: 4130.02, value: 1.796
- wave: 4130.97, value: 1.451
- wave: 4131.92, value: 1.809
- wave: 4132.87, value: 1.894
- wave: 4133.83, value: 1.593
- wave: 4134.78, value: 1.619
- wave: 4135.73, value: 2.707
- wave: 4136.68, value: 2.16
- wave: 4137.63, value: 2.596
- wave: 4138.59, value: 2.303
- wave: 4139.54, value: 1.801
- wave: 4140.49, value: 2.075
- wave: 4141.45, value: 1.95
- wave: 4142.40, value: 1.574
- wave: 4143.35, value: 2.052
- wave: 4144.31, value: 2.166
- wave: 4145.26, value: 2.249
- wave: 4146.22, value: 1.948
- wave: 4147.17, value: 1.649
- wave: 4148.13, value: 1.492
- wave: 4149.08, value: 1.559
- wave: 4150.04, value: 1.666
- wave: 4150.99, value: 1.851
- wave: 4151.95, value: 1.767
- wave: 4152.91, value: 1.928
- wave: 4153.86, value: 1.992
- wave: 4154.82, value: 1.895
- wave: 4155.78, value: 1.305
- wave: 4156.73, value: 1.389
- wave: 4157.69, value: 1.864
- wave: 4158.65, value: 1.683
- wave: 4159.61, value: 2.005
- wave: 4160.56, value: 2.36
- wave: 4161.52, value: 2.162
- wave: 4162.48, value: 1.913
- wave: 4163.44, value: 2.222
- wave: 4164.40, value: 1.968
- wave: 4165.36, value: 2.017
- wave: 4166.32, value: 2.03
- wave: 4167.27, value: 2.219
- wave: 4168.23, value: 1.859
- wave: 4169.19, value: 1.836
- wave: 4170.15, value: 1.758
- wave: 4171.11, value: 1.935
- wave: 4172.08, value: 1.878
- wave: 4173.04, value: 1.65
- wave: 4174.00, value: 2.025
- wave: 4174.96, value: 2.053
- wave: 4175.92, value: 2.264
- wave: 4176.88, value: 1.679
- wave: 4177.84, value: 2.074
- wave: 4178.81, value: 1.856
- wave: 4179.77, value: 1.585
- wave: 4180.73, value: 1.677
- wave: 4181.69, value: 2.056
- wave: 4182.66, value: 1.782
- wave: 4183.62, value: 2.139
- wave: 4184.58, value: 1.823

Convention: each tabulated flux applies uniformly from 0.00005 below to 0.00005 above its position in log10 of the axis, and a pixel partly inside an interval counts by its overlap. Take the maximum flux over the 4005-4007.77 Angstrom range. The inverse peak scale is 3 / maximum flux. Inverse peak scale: 1.87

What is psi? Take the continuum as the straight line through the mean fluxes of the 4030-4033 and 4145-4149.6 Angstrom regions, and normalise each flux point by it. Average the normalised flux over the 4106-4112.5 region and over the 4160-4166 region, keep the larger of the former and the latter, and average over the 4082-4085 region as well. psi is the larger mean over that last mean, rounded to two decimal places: 0.99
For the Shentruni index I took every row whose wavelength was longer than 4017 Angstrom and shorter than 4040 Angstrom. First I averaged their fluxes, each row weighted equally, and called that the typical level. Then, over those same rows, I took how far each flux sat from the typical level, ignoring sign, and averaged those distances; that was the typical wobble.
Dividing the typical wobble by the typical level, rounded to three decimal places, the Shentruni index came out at 0.142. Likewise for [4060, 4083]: 0.134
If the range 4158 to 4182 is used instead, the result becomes 0.086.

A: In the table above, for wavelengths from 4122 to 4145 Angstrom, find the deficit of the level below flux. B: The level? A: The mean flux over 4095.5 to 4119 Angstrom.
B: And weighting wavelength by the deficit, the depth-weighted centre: 4135.0 Angstrom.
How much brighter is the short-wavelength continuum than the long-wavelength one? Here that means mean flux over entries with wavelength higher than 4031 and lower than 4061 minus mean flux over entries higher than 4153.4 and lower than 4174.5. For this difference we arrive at 0.03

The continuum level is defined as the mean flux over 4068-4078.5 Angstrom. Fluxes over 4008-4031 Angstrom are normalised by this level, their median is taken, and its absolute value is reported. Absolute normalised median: 1.04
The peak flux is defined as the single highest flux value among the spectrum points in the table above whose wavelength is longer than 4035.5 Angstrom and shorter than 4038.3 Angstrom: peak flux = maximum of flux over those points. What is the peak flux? 2.143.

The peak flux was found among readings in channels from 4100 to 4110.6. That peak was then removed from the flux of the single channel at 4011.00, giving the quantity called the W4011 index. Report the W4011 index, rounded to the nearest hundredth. -0.19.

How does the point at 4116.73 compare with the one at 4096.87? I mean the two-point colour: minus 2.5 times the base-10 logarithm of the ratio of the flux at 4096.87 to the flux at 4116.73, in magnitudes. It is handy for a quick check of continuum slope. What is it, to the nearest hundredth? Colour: 0.15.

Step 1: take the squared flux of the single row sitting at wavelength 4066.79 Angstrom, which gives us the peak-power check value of 4.6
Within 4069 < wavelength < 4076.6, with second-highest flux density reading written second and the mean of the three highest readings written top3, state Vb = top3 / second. 1.07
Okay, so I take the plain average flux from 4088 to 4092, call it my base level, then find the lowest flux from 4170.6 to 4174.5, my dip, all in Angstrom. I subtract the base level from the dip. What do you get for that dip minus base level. 0.1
